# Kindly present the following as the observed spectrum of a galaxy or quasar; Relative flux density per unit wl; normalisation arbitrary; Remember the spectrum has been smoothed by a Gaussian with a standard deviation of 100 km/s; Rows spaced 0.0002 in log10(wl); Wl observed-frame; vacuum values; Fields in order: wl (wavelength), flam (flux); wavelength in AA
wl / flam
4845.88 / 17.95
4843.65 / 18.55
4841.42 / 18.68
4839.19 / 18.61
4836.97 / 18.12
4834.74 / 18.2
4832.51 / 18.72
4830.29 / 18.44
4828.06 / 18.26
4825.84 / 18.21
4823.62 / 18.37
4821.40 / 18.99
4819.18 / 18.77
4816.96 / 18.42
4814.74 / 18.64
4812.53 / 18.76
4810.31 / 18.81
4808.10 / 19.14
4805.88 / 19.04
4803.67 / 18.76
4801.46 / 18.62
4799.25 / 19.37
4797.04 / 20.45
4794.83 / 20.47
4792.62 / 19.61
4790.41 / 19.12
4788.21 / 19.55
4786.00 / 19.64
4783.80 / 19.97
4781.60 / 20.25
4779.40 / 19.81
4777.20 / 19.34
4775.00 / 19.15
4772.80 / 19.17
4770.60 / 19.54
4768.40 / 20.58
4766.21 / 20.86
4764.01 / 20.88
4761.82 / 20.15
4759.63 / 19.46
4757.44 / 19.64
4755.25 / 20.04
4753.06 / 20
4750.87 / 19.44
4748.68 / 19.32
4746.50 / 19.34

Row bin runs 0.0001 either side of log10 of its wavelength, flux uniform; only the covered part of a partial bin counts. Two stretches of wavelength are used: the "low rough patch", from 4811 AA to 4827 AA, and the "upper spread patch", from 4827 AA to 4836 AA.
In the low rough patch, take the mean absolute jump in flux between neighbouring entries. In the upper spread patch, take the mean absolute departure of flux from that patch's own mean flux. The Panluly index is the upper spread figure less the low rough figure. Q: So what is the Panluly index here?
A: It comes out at -0.11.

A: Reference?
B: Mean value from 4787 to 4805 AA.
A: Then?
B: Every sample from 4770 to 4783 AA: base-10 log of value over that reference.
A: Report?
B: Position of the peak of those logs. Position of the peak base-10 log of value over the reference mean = 4781.60 AA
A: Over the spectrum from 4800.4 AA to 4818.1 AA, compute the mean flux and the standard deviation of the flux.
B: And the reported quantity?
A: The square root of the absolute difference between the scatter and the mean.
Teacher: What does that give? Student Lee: 4.31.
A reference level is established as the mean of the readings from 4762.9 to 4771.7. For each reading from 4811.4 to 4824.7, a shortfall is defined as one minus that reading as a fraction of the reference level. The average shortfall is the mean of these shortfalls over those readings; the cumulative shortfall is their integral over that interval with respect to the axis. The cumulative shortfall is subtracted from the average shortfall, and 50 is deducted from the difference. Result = -51.1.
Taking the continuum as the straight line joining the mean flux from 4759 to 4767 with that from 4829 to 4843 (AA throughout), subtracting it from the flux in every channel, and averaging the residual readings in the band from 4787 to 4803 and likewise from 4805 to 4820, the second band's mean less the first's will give -0.3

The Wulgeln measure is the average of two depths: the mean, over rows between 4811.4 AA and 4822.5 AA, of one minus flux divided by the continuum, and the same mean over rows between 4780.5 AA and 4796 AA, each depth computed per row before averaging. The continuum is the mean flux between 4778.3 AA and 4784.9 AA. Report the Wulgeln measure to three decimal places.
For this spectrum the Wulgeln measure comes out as 0.038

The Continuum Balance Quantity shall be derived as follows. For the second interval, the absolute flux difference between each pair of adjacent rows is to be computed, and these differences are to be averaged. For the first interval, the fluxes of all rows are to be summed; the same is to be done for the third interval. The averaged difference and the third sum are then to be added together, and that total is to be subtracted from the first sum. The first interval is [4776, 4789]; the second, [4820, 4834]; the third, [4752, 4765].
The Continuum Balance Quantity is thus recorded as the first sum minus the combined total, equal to -2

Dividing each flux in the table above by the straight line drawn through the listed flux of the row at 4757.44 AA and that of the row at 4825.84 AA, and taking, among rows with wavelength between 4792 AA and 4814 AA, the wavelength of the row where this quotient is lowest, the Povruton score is 4801.46 AA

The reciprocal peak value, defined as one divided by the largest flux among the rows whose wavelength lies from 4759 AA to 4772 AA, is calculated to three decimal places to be 0.048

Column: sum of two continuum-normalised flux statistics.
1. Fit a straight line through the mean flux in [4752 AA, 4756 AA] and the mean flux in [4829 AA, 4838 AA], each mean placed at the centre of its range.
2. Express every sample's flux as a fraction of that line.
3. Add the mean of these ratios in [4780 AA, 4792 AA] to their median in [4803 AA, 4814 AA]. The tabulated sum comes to 2.02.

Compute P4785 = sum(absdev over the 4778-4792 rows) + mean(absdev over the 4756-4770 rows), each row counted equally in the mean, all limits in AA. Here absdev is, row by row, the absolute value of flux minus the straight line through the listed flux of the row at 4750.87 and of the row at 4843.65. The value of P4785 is 4.6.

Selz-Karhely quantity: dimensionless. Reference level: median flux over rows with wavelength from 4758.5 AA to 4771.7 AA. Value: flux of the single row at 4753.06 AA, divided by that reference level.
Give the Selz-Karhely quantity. 0.982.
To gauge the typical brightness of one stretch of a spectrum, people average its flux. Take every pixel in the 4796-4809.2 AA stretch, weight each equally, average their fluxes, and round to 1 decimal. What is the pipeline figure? 19.2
